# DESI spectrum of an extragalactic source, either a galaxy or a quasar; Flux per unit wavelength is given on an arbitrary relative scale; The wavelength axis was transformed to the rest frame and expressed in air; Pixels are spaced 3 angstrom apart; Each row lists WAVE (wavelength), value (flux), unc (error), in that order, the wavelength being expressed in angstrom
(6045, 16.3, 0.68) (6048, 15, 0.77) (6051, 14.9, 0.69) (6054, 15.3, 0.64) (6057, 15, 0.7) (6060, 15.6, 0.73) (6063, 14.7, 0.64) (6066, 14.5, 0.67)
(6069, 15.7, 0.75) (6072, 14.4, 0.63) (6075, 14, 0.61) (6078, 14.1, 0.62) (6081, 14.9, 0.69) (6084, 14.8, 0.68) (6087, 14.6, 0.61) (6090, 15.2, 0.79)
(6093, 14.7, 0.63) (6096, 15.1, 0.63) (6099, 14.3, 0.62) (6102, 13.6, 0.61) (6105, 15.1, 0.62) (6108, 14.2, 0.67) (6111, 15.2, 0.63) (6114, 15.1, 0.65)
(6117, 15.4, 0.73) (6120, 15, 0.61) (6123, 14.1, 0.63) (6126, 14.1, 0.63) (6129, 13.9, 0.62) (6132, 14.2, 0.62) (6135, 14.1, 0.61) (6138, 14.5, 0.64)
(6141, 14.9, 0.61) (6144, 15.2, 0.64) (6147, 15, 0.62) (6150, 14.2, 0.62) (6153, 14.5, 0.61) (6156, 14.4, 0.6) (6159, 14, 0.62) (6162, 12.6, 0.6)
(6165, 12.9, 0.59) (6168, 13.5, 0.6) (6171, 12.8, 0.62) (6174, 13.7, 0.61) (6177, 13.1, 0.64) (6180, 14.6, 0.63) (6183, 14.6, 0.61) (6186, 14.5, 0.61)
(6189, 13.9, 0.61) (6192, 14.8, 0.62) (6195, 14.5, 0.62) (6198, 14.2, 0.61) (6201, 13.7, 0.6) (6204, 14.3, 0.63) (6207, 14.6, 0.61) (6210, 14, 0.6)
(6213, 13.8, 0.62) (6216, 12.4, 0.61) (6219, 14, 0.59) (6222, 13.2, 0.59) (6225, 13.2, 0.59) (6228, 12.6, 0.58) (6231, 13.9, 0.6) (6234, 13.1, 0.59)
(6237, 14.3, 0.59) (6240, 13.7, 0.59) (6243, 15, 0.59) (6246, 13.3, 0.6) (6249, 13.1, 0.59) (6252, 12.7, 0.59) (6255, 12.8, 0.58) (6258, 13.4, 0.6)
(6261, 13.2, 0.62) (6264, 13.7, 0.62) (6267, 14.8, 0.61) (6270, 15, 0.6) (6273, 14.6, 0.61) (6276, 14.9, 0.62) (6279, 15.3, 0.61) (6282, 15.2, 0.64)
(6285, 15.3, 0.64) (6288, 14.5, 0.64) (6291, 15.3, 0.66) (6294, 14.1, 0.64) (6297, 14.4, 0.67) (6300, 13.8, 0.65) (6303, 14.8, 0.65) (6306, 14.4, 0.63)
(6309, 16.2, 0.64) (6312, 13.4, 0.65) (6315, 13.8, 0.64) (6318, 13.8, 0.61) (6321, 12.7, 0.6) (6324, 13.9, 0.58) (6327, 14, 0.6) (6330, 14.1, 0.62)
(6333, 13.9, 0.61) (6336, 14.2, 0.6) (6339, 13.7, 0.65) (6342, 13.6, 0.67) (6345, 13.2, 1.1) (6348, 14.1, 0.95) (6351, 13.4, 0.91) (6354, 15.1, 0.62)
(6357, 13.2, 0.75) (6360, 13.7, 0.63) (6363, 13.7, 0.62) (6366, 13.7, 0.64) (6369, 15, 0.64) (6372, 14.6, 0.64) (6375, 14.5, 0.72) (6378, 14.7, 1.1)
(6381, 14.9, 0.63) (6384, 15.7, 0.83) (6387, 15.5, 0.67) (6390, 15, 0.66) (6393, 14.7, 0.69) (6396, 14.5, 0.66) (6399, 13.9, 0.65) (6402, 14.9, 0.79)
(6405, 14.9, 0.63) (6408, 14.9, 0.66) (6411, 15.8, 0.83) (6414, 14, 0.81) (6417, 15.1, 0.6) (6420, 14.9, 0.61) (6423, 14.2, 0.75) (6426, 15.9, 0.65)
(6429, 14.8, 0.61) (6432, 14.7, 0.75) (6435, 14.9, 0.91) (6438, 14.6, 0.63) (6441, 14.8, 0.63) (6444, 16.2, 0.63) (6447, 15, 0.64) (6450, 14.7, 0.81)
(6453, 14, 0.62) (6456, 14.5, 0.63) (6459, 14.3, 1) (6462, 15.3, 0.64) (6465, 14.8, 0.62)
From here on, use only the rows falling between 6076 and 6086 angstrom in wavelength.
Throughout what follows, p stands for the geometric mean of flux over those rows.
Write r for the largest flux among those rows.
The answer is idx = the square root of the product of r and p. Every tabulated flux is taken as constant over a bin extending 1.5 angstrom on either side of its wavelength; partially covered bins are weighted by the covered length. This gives 14.7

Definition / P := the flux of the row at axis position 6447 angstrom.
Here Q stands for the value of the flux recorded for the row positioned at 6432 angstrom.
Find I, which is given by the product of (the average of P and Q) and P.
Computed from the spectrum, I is 223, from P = 15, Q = 14.7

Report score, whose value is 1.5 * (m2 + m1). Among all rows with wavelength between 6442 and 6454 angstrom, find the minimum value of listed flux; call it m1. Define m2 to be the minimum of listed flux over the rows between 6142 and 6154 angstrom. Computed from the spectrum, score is 42.3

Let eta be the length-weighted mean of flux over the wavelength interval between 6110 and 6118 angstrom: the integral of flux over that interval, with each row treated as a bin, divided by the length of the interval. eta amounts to 15.2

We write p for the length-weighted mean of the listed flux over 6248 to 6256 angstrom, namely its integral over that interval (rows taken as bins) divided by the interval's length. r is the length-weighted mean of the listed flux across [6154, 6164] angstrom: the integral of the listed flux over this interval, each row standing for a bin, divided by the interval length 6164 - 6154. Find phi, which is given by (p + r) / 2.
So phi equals 13.26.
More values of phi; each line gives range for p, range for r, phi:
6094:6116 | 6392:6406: 14.62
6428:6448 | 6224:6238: 14.20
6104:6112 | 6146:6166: 14.37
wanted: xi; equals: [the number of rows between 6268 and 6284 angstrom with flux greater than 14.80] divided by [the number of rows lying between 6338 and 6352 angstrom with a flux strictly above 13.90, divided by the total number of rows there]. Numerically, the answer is 20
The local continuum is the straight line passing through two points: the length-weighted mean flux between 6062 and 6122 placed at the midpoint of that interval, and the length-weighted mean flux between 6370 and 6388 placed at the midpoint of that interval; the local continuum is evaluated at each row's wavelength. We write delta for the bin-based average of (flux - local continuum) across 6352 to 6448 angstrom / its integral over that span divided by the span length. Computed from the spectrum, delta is -0.25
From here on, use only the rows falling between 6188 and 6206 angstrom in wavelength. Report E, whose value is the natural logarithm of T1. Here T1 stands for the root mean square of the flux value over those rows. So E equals 2.66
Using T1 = 14.2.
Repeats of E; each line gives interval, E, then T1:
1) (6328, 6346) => 2.62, 13.8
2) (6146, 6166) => 2.64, 14.0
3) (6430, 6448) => 2.71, 15.0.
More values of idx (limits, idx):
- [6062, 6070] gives 15.3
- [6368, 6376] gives 14.8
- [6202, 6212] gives 14.4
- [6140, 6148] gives 15.1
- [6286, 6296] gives 15.0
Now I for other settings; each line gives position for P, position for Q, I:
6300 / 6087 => 196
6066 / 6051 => 213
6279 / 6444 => 241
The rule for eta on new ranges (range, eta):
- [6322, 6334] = 13.9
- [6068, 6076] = 14.7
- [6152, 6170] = 13.6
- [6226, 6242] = 13.6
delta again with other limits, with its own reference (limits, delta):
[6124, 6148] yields -0.29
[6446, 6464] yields -0.41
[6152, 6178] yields -1.30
